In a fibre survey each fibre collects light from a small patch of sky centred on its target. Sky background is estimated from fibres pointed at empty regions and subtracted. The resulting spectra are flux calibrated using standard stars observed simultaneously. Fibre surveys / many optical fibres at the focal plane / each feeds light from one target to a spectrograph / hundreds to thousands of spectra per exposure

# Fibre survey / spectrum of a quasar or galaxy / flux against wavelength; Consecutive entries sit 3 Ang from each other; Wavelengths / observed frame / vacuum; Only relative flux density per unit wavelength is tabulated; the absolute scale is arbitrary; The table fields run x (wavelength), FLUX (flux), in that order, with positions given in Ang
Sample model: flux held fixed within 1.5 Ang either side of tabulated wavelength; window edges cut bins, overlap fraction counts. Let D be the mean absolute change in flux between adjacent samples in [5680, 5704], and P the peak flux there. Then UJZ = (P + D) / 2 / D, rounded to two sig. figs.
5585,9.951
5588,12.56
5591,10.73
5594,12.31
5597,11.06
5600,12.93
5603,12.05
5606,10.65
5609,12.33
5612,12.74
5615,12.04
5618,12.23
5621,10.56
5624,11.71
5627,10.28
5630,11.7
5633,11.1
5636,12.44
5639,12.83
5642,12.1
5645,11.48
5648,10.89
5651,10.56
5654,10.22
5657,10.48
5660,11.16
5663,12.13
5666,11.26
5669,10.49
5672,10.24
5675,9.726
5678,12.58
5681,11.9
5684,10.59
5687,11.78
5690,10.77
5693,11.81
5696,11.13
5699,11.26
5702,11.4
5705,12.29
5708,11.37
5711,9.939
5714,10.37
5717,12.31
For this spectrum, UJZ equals 8.1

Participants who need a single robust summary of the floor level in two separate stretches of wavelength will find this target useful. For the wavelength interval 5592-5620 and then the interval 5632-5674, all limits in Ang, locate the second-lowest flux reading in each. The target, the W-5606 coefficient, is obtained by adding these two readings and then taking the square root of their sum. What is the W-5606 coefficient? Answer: 4.62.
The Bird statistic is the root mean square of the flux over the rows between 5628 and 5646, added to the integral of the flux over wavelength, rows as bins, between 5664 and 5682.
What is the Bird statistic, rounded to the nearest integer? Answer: 211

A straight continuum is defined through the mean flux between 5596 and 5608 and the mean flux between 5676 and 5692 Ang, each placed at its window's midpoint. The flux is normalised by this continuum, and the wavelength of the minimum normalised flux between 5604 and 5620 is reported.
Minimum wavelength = 5606 Ang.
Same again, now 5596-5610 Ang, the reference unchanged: 5606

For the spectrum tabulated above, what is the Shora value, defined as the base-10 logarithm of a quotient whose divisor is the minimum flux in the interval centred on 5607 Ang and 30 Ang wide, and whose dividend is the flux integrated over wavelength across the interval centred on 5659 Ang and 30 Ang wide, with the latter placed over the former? 1.49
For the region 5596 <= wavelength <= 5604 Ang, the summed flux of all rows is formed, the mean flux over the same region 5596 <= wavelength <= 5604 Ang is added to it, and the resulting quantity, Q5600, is 48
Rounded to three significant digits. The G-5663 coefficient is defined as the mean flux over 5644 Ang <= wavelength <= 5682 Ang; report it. 11.0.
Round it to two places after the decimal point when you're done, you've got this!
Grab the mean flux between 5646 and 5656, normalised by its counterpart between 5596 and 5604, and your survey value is 0.88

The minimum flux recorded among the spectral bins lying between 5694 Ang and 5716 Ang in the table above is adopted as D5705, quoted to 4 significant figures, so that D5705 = 9.939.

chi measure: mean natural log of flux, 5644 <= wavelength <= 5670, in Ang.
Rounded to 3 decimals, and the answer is 2.393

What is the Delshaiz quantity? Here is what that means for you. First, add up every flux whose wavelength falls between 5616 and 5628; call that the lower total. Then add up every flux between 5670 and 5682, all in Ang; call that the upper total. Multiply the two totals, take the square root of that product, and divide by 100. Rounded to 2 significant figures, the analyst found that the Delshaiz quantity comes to 0.45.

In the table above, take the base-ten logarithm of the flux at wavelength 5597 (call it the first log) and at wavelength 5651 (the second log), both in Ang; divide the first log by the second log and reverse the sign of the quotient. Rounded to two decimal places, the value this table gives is -1.02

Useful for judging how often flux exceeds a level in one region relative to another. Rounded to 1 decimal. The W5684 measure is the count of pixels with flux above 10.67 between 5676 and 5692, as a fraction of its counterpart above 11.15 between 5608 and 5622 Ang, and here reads 1.0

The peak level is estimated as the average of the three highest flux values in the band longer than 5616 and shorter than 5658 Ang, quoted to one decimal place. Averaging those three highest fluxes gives 12.5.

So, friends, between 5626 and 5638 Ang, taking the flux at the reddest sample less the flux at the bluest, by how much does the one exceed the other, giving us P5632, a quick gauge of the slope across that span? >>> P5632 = 2.2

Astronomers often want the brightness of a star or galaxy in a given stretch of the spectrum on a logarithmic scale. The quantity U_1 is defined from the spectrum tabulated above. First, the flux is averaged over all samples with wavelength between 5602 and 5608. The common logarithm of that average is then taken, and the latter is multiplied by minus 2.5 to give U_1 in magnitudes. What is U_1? -2.64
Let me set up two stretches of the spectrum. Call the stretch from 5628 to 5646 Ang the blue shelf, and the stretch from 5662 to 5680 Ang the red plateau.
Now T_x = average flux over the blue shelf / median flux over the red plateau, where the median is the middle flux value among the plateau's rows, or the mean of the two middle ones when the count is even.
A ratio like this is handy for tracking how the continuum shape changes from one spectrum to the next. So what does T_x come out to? 1.10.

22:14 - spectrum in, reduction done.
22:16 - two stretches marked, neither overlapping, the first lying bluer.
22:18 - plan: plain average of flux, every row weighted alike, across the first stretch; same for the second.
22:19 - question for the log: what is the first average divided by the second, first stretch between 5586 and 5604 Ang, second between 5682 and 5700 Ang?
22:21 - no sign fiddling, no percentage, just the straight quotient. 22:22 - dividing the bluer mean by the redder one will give 1.06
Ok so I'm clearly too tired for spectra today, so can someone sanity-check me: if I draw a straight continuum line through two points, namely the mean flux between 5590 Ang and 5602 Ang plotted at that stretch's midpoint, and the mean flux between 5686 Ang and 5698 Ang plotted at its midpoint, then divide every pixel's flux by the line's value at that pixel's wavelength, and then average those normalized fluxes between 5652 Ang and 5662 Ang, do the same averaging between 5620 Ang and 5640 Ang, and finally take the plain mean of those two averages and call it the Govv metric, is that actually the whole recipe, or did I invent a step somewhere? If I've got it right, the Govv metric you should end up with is 0.96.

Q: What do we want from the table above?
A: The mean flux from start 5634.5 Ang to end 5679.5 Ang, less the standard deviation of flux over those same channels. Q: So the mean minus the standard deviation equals 10.3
